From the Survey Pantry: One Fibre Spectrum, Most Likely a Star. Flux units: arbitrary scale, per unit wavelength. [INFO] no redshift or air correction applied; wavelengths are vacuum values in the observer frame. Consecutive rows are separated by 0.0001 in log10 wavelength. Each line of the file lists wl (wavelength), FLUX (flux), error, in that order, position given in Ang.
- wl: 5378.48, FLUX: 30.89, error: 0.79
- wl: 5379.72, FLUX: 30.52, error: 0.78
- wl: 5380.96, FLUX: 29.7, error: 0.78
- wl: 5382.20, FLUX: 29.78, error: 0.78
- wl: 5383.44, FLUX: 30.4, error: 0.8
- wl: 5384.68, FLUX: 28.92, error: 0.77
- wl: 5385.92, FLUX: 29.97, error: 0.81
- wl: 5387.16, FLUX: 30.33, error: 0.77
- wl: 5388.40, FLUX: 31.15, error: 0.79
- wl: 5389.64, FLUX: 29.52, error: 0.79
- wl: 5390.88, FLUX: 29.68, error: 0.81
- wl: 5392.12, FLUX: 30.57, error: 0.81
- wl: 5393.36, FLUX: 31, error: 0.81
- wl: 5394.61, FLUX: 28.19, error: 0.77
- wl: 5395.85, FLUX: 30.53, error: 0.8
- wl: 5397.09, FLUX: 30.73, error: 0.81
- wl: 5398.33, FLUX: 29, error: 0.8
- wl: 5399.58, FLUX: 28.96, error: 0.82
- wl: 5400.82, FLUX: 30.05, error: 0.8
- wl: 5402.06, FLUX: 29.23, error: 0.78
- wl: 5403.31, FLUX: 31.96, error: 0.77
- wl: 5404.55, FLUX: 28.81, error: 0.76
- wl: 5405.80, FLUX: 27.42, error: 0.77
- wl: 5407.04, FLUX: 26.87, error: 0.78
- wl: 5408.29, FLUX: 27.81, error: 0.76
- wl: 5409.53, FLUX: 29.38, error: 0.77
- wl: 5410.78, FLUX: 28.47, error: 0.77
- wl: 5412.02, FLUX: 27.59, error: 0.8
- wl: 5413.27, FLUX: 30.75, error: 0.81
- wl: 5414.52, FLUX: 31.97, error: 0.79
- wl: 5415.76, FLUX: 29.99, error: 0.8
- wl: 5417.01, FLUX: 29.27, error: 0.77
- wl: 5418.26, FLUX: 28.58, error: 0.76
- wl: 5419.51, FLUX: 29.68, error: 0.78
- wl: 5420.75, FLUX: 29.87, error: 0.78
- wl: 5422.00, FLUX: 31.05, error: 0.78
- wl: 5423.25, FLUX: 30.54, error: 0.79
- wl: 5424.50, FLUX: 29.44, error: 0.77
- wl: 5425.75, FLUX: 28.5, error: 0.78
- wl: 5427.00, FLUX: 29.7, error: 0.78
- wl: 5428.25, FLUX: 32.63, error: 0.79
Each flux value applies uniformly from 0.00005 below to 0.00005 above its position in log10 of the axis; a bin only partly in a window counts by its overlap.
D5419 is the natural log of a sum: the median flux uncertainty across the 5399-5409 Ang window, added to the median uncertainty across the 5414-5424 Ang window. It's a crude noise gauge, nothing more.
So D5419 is 0.441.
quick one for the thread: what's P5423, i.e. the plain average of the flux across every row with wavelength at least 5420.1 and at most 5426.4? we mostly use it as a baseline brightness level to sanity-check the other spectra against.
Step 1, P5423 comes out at 29.9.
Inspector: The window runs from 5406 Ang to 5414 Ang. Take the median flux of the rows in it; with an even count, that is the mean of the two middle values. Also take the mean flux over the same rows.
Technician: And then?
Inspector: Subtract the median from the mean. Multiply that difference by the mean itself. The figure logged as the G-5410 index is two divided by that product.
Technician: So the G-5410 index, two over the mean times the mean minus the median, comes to 0.21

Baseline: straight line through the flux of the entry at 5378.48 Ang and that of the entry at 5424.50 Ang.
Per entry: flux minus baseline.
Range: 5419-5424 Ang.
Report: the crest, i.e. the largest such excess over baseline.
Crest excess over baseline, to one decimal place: 1.5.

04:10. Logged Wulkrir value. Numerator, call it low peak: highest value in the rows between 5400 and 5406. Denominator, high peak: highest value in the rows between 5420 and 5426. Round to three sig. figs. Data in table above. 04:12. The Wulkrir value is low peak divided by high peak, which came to 1.03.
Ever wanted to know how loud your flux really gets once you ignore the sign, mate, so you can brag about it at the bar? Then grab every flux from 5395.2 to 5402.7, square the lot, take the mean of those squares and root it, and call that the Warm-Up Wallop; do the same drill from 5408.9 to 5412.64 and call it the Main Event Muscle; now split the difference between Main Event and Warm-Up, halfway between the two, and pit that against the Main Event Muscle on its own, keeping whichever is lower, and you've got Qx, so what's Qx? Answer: 28.49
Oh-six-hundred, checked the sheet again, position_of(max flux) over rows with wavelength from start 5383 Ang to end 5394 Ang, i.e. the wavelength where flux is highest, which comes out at 5388.40 Ang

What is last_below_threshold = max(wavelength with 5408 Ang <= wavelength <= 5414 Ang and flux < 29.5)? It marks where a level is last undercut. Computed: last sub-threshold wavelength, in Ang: 5412.02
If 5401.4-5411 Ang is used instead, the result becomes 5410.78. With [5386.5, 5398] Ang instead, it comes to 5394.61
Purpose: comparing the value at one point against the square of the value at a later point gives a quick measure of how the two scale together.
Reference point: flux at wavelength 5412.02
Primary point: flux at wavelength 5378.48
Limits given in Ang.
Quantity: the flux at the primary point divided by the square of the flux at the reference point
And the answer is 0.041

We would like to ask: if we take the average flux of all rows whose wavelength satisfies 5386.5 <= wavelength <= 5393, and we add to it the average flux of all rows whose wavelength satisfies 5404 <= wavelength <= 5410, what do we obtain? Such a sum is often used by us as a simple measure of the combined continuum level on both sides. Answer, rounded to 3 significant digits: 58.3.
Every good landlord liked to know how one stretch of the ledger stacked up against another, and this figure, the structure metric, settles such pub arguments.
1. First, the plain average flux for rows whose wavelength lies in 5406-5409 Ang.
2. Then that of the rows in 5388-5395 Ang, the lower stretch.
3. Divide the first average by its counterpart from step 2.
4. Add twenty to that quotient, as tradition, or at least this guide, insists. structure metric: 20.9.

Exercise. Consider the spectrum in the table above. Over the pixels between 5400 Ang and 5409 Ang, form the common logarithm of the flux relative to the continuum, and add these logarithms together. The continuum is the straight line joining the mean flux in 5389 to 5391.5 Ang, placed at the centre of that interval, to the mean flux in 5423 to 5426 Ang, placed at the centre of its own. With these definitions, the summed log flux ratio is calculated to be -0.08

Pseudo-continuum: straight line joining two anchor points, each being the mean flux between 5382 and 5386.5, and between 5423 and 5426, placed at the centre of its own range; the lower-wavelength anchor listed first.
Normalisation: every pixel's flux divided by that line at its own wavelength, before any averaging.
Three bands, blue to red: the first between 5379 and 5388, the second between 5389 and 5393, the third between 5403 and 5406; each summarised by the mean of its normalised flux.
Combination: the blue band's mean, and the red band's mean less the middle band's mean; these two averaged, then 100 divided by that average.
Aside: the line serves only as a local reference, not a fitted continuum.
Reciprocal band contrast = 202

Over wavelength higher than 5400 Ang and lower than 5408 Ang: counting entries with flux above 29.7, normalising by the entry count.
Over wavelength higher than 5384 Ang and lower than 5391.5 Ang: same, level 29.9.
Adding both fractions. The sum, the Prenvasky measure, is 0.83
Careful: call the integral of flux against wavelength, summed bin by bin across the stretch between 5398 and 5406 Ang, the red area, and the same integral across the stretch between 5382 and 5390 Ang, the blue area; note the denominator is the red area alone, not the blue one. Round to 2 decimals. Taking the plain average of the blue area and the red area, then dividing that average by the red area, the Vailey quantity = 1.01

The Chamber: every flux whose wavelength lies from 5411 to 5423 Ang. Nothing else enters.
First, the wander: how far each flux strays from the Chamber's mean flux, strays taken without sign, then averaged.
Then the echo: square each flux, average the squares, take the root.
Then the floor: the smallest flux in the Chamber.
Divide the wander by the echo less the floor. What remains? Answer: 0.42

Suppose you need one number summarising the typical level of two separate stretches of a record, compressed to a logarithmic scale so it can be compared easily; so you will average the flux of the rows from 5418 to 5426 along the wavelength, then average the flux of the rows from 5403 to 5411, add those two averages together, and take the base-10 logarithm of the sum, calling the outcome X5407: 1.766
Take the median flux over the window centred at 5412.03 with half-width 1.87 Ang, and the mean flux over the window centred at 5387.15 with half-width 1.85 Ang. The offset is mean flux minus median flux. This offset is 2.0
